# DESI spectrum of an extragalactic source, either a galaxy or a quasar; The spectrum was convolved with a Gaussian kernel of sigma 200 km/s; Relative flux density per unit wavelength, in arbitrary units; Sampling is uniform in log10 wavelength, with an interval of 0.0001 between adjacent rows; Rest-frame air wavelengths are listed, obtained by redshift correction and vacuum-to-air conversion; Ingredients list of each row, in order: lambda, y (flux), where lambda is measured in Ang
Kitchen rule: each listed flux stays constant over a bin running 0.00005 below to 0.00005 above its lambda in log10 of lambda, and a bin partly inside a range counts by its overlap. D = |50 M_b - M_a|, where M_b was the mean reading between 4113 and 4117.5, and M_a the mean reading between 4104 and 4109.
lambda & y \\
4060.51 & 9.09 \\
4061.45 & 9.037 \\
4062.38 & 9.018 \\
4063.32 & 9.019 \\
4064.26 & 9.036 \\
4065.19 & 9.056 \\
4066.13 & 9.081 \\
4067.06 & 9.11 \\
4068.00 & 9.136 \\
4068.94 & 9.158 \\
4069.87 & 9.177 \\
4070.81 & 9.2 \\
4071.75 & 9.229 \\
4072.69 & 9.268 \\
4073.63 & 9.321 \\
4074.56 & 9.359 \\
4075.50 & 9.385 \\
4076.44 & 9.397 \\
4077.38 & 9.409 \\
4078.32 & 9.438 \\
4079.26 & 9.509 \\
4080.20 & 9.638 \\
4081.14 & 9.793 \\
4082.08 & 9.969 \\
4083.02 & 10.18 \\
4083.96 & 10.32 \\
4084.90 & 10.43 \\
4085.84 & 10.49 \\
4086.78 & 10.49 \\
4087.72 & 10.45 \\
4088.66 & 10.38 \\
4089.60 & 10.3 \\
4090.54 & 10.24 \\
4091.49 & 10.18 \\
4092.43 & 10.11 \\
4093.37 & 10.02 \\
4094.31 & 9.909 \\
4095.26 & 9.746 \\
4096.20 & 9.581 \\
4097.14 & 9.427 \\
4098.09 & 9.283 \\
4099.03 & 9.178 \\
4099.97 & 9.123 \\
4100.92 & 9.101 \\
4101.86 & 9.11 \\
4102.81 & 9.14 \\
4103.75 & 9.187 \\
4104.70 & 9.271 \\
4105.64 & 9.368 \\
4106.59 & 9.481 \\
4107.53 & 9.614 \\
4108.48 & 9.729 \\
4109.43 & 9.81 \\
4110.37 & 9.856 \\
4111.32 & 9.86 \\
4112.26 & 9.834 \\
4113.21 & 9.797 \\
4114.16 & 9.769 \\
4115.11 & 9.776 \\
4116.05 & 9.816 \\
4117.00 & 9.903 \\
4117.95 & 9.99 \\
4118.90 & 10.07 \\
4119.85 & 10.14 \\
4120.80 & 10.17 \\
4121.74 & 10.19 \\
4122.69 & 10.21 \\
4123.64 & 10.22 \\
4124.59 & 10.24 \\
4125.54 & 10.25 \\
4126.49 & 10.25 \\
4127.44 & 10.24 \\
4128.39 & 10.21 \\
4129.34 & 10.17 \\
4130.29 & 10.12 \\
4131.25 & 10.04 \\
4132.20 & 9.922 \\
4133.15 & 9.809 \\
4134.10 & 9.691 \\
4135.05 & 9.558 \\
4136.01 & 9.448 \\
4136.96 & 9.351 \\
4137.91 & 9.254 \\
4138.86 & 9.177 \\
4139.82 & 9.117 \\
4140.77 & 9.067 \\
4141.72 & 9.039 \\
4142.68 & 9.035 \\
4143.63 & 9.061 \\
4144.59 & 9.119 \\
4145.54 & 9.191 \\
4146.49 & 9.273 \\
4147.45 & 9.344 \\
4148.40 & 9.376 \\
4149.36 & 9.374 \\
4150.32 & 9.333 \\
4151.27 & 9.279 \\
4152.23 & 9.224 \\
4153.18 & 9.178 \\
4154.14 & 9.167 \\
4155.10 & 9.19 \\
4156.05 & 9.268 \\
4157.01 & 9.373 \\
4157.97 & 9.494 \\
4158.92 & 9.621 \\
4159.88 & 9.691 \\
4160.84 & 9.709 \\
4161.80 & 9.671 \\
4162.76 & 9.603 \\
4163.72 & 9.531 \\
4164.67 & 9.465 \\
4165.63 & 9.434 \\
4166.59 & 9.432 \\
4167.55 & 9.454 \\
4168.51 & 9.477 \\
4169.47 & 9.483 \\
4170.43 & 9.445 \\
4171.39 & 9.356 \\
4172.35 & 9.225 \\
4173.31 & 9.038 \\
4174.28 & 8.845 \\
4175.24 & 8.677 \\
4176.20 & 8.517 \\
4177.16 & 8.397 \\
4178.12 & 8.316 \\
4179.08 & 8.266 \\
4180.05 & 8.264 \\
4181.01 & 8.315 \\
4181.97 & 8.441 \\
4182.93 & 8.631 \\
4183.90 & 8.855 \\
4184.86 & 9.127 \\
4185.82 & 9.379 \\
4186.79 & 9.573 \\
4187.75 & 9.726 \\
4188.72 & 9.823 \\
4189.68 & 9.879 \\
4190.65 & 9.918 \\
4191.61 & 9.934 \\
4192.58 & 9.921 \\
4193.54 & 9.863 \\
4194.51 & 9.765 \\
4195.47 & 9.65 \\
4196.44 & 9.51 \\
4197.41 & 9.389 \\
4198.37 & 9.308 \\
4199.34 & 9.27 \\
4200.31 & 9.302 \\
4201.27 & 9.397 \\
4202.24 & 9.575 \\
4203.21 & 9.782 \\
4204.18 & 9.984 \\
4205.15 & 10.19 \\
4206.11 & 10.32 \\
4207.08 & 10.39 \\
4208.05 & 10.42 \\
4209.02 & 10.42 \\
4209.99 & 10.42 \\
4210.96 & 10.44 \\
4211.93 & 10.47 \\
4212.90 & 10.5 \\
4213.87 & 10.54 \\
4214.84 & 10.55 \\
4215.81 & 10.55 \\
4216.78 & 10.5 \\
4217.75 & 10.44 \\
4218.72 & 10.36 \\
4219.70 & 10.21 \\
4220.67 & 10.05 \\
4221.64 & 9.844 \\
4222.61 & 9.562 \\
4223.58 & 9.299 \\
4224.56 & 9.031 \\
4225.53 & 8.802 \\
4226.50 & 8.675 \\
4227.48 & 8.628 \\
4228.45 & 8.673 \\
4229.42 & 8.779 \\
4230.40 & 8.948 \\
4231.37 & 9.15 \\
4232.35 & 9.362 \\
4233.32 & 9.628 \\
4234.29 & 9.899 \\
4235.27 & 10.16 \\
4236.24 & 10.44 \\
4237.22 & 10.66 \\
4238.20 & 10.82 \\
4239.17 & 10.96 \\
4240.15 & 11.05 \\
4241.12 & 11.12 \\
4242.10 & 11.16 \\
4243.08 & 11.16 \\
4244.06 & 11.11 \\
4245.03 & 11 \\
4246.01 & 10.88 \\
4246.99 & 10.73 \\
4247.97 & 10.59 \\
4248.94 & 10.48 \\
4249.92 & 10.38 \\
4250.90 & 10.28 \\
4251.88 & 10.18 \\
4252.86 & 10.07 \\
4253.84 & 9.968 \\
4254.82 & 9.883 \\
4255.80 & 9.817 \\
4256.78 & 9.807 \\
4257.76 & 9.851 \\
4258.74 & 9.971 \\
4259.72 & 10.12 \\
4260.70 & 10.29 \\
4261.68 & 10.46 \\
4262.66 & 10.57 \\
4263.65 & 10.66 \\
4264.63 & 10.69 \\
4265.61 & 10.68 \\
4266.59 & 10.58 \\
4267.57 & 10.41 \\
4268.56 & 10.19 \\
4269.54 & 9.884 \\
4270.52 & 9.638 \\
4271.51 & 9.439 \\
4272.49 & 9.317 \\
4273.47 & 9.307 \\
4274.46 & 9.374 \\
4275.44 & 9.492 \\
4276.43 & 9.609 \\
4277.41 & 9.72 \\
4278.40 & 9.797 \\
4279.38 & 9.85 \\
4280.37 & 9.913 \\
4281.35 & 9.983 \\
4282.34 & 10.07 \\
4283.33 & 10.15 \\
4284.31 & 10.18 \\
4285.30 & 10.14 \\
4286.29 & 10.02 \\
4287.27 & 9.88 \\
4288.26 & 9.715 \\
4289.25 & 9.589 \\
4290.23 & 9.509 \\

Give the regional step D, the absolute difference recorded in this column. 481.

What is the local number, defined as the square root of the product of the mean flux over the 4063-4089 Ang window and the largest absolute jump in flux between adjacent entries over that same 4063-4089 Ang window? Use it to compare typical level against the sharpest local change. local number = 1.42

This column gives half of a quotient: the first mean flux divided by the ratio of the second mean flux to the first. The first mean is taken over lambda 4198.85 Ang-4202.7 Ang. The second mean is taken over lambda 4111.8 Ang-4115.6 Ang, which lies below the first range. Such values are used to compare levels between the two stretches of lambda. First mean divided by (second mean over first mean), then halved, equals 4.5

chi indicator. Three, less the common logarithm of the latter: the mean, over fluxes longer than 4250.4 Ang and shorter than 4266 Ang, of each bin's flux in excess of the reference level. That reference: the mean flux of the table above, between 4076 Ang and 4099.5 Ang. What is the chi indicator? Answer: 3.54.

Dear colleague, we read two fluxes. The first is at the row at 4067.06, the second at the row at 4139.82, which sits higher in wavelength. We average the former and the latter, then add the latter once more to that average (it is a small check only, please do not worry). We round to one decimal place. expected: 18.2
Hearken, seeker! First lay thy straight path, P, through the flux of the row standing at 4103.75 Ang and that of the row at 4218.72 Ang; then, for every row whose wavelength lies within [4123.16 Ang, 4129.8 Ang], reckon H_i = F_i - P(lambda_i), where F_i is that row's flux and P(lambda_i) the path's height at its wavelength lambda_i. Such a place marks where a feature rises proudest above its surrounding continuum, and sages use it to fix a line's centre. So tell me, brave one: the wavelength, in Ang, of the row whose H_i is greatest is 4125.54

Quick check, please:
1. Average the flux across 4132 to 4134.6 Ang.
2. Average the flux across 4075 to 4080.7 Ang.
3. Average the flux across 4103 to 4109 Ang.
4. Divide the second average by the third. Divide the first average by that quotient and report 9.8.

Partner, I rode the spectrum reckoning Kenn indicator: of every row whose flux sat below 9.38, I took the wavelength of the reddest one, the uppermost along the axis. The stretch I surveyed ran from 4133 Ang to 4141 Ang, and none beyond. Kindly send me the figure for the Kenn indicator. 4140.77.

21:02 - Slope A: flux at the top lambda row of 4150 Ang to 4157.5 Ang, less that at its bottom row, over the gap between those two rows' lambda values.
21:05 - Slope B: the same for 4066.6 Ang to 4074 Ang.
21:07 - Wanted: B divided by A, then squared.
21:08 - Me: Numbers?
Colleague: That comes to 29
